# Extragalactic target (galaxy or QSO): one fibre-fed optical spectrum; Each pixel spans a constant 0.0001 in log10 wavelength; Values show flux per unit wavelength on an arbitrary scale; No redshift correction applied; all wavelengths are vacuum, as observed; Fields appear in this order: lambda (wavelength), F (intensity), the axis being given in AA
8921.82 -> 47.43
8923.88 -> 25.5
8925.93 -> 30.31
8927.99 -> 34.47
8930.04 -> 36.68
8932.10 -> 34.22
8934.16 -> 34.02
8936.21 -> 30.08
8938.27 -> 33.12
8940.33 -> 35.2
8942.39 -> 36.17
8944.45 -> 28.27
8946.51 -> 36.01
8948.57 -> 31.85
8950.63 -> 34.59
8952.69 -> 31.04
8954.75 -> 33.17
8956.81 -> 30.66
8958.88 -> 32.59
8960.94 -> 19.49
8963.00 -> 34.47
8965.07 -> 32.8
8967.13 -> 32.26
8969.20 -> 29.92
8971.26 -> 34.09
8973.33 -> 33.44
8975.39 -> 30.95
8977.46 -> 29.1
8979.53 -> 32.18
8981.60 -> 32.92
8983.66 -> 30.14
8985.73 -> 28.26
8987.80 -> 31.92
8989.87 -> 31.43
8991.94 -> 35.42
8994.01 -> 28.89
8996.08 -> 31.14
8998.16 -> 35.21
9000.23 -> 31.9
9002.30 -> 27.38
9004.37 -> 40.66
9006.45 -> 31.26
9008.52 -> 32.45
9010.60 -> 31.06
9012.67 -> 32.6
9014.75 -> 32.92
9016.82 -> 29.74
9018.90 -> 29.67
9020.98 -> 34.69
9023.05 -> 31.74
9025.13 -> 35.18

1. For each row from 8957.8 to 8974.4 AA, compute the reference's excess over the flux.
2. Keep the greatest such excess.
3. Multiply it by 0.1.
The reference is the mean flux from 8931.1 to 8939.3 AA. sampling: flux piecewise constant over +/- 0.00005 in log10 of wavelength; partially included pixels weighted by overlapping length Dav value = 1.3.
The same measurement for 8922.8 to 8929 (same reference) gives 0.7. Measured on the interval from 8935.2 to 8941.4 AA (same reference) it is 0.3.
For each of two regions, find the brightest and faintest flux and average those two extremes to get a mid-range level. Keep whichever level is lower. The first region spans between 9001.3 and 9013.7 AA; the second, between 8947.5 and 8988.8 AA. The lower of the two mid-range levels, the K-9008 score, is 27.0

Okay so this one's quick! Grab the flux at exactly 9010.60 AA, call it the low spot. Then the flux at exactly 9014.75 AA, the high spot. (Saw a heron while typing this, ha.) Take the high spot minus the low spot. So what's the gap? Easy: 1.9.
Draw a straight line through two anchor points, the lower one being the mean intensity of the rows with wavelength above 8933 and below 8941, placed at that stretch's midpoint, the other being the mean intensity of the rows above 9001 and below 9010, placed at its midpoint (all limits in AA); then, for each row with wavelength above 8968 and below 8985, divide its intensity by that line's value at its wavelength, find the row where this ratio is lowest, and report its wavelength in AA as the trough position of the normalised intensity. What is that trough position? 8977.46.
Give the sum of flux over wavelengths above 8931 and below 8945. 231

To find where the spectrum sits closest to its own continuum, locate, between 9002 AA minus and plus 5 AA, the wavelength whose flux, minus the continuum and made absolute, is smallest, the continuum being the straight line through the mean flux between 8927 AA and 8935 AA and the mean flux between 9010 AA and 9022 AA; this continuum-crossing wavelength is 9000.23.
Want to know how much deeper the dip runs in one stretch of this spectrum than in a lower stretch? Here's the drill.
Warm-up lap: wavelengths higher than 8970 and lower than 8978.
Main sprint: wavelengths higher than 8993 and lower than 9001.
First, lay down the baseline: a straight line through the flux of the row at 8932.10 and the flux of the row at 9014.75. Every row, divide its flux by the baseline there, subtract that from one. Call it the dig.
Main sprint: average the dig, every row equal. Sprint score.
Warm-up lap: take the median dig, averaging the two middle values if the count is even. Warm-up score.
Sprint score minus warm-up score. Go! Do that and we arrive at 0.002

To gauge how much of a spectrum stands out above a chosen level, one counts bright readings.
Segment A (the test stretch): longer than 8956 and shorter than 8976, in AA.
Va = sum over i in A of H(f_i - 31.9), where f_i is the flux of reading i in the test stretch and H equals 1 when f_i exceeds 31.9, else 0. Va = 6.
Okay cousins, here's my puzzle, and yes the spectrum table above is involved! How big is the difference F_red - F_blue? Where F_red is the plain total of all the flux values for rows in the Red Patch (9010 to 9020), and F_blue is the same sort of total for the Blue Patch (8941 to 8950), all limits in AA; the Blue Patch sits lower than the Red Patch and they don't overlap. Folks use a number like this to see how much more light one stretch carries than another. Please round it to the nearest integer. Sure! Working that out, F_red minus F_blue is 24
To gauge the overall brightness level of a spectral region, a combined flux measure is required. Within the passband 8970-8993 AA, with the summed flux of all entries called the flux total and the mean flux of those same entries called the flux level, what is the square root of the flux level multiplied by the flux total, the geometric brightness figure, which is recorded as 105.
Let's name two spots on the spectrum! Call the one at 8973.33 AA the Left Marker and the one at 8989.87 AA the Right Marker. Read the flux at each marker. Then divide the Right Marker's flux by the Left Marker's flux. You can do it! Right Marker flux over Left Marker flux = 0.94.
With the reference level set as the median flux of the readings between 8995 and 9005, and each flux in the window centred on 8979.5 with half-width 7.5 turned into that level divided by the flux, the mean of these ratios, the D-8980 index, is 1.03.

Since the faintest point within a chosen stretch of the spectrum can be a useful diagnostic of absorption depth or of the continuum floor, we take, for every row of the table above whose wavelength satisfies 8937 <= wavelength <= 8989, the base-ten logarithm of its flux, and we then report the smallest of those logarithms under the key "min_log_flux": 1.29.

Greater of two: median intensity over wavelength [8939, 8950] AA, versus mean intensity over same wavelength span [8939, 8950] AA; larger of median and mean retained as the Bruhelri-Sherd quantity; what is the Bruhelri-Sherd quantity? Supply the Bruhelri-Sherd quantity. 35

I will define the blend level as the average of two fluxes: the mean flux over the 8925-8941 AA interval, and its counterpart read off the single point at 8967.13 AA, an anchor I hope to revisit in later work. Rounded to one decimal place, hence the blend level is 32.9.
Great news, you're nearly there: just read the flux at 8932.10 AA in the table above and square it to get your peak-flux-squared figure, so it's 1171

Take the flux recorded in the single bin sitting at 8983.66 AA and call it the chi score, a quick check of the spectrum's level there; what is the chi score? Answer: 30.14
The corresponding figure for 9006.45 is 31.26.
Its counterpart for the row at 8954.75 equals 33.17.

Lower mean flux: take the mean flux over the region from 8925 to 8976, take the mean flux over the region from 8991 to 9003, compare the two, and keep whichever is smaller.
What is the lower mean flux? 31.7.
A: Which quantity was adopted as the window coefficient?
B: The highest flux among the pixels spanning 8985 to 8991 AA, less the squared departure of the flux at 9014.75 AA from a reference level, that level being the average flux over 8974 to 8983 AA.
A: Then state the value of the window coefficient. 29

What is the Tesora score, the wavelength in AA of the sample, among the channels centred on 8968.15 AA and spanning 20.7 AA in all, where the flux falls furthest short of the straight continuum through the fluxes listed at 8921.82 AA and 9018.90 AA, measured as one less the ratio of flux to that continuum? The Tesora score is 8960.94 AA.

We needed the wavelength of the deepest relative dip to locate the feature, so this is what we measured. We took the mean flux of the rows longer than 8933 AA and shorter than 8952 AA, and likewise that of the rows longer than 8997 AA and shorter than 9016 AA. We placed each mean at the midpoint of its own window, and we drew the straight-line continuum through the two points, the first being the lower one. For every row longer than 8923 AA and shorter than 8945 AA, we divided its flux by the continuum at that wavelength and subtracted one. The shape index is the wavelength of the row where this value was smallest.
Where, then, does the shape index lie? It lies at 8923.88 AA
